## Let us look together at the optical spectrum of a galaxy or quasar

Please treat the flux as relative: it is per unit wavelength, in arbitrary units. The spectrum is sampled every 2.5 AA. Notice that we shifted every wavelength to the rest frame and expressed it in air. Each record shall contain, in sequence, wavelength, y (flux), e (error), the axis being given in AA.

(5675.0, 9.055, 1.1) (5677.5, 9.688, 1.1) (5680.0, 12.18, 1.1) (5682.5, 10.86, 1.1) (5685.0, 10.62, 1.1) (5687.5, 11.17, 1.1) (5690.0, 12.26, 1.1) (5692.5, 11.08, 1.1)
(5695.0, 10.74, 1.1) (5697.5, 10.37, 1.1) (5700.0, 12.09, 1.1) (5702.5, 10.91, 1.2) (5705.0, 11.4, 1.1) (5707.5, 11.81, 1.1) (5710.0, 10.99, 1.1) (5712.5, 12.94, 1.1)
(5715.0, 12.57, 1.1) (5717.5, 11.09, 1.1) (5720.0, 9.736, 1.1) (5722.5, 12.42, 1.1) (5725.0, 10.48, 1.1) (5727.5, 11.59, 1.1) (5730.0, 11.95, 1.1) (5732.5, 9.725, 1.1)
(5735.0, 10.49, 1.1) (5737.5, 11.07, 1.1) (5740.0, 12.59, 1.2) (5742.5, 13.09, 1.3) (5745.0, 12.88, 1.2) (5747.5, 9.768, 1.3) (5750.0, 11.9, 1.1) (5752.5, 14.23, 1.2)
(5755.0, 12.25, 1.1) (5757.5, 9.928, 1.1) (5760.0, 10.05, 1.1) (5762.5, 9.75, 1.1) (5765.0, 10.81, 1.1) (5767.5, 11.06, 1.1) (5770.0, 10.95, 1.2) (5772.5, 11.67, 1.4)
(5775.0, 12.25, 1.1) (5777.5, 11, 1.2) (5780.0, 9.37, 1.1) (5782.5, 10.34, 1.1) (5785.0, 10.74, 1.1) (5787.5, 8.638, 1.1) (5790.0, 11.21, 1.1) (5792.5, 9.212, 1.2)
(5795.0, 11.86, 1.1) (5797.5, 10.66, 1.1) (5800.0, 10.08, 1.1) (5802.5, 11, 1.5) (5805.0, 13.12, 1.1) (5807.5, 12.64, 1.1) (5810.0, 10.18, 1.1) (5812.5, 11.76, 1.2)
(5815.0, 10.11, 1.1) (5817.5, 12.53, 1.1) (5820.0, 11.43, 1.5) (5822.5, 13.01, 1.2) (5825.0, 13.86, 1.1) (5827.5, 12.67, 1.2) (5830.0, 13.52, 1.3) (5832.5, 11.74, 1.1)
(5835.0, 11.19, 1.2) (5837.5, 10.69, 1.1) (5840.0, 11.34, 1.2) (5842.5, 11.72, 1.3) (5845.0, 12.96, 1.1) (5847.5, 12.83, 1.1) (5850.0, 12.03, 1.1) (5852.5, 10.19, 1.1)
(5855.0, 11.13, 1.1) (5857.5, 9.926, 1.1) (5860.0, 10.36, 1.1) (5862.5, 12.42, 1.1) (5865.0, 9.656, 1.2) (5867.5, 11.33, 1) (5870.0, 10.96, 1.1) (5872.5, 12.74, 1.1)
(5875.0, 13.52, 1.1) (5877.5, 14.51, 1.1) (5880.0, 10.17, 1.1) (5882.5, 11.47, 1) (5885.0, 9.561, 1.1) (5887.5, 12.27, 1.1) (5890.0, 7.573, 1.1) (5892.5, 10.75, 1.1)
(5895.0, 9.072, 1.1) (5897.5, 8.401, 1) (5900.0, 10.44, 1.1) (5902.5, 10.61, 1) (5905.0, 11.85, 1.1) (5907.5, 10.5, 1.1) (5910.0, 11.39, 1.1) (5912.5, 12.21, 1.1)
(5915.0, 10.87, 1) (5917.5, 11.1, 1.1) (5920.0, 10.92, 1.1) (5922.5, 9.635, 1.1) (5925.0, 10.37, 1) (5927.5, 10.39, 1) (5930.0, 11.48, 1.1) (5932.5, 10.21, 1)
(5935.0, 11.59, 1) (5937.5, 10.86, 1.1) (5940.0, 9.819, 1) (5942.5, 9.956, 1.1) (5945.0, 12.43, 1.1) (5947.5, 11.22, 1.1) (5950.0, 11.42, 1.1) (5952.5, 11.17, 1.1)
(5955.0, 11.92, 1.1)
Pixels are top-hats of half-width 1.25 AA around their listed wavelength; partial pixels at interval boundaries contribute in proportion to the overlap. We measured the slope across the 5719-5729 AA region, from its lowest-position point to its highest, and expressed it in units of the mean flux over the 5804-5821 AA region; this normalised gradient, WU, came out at 0.021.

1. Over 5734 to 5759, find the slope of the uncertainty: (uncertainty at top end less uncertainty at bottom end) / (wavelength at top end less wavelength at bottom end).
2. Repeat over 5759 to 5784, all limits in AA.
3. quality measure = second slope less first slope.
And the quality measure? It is 0.000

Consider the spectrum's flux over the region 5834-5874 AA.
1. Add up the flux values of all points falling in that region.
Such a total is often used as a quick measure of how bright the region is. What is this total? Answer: 181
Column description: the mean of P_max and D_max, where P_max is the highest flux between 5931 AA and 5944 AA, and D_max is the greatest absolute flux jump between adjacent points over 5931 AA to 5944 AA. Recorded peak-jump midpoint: 6.5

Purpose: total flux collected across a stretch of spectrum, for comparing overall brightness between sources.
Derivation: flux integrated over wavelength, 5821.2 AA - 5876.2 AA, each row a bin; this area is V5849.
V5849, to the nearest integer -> 649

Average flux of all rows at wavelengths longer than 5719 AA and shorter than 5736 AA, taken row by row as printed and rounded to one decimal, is 10.9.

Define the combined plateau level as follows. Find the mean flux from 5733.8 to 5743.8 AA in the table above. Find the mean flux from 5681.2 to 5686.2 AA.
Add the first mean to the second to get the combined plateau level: 22.6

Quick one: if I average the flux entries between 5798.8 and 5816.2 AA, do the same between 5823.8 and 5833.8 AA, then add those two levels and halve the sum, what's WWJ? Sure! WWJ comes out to 12.1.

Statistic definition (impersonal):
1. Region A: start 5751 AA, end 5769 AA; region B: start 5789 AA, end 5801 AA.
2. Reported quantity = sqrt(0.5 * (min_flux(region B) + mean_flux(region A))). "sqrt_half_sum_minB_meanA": 3.19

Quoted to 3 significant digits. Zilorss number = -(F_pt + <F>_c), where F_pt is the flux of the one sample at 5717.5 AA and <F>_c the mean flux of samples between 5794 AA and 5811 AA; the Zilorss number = -22.5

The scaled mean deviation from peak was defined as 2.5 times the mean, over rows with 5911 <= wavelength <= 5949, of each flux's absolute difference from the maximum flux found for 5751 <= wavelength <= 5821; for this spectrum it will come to 8.4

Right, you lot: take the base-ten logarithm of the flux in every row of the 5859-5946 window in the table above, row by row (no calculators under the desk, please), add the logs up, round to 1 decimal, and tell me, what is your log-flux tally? 36.2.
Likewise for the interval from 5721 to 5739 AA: 7.3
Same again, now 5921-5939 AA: 7.2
